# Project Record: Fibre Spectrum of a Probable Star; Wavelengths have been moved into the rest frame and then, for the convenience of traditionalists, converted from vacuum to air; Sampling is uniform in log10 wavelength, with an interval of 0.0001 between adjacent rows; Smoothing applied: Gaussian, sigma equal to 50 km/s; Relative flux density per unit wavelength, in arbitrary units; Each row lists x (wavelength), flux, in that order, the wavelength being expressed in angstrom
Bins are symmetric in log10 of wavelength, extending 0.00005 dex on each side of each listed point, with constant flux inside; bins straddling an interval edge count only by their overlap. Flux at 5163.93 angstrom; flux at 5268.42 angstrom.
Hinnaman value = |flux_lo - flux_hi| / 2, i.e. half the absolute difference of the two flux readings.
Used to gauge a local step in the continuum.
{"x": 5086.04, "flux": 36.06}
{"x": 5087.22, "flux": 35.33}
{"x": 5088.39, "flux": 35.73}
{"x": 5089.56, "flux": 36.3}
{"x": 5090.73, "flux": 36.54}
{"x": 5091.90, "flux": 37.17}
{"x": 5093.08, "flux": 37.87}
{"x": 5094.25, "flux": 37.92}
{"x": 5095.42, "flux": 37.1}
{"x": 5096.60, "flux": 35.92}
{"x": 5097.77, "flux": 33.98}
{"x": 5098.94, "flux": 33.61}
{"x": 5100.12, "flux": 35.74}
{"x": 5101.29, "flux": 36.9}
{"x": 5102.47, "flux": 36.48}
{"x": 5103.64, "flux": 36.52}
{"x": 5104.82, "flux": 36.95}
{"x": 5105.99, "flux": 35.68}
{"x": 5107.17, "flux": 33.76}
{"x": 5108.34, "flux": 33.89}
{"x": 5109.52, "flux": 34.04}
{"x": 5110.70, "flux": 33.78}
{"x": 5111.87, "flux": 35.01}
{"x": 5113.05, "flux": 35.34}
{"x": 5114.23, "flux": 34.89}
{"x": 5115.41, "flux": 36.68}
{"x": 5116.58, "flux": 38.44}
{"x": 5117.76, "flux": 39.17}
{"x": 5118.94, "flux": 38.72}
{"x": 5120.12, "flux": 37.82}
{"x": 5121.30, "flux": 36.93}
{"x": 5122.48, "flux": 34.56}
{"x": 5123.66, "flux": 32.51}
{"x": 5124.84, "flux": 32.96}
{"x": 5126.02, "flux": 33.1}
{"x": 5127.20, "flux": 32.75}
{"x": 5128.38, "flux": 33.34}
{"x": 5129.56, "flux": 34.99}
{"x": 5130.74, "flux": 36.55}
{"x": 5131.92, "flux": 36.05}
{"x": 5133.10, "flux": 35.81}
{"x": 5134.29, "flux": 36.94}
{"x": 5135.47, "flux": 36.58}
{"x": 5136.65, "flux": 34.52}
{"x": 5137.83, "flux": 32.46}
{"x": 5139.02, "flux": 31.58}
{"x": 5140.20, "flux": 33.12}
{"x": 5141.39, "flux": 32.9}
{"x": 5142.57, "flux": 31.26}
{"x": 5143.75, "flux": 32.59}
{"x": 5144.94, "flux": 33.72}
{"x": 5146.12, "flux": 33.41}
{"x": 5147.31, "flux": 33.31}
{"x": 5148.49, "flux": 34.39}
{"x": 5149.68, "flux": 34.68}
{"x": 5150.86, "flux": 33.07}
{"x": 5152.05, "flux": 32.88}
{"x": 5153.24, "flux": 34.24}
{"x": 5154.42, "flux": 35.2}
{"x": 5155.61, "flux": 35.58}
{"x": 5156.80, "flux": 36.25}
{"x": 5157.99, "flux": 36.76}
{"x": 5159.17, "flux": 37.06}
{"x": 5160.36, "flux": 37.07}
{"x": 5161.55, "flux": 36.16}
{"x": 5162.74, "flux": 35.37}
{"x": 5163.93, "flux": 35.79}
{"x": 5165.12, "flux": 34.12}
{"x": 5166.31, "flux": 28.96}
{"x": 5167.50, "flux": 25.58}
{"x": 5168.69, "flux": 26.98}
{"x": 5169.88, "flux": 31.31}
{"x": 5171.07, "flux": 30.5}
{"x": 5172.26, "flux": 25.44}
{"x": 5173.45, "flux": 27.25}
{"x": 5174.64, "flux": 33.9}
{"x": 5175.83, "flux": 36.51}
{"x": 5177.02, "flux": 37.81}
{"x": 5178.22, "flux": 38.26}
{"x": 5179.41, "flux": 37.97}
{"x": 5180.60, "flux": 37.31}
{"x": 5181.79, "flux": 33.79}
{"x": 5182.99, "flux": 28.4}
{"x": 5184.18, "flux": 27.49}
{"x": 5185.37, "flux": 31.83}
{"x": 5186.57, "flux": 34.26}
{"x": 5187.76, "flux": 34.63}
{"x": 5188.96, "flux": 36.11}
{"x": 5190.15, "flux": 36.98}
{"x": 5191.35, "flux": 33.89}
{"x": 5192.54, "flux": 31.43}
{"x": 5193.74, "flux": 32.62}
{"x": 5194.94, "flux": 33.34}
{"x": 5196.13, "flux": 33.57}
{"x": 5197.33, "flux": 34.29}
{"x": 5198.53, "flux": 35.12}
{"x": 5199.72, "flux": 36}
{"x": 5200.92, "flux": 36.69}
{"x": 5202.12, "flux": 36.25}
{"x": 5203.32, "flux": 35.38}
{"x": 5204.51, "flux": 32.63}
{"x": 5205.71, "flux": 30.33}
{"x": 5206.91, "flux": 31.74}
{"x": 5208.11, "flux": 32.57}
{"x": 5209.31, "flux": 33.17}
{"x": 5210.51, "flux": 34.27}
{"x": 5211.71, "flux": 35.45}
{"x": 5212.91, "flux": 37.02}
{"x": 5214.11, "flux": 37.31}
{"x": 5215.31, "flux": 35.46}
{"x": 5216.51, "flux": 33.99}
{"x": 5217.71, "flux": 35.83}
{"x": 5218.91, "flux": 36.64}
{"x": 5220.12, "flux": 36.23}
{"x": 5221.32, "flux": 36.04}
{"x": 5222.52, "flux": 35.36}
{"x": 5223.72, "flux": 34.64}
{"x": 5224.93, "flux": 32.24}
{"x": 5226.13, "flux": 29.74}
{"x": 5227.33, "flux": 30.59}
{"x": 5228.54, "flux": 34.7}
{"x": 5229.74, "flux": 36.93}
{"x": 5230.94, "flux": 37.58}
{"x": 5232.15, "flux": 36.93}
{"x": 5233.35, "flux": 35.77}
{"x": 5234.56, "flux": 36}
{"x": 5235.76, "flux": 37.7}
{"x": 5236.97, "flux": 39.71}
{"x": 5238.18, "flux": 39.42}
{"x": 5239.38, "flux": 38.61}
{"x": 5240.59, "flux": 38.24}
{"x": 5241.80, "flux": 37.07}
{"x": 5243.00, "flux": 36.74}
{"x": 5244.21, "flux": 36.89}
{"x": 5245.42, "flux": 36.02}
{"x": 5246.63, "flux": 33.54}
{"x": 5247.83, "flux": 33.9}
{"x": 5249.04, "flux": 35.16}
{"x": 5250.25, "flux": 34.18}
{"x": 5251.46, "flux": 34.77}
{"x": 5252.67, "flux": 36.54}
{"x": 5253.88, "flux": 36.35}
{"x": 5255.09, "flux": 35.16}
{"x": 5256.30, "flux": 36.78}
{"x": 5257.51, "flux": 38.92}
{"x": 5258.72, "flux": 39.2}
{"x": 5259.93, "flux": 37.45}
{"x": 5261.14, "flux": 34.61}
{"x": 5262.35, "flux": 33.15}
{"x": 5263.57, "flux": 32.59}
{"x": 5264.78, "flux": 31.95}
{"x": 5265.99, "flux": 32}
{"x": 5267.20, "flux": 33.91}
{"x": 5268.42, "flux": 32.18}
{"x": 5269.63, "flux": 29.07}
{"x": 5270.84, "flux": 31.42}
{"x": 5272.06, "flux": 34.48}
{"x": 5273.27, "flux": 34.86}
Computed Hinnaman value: 1.8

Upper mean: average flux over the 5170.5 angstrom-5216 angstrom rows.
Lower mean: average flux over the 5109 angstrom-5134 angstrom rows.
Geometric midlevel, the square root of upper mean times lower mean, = 34.6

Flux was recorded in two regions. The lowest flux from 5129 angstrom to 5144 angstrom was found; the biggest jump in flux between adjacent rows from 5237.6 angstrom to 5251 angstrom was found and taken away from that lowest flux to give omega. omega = 29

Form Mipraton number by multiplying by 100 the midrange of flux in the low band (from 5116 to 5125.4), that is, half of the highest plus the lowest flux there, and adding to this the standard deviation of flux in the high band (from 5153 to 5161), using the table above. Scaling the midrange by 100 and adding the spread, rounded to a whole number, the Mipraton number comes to 3585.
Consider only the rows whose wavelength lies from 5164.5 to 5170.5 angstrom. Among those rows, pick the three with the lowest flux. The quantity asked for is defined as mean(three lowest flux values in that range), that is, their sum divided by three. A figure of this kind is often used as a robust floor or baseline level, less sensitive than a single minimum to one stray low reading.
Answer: 27.2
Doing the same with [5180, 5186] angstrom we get 29.2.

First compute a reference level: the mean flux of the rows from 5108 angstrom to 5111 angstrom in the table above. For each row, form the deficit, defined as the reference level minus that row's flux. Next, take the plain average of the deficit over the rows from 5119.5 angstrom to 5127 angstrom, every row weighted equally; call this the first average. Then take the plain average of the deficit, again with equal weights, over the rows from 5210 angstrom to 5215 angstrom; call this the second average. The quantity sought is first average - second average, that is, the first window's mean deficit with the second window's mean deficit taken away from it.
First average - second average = 1.4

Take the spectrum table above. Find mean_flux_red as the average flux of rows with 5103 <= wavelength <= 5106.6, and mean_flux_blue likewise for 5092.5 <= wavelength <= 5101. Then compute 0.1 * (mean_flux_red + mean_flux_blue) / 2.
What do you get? 3.62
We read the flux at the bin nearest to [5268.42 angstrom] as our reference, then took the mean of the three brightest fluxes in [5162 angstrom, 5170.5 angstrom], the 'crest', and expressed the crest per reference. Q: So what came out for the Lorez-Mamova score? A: 1.09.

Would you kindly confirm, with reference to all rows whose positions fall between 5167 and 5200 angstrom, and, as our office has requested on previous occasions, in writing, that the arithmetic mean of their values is 32.9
